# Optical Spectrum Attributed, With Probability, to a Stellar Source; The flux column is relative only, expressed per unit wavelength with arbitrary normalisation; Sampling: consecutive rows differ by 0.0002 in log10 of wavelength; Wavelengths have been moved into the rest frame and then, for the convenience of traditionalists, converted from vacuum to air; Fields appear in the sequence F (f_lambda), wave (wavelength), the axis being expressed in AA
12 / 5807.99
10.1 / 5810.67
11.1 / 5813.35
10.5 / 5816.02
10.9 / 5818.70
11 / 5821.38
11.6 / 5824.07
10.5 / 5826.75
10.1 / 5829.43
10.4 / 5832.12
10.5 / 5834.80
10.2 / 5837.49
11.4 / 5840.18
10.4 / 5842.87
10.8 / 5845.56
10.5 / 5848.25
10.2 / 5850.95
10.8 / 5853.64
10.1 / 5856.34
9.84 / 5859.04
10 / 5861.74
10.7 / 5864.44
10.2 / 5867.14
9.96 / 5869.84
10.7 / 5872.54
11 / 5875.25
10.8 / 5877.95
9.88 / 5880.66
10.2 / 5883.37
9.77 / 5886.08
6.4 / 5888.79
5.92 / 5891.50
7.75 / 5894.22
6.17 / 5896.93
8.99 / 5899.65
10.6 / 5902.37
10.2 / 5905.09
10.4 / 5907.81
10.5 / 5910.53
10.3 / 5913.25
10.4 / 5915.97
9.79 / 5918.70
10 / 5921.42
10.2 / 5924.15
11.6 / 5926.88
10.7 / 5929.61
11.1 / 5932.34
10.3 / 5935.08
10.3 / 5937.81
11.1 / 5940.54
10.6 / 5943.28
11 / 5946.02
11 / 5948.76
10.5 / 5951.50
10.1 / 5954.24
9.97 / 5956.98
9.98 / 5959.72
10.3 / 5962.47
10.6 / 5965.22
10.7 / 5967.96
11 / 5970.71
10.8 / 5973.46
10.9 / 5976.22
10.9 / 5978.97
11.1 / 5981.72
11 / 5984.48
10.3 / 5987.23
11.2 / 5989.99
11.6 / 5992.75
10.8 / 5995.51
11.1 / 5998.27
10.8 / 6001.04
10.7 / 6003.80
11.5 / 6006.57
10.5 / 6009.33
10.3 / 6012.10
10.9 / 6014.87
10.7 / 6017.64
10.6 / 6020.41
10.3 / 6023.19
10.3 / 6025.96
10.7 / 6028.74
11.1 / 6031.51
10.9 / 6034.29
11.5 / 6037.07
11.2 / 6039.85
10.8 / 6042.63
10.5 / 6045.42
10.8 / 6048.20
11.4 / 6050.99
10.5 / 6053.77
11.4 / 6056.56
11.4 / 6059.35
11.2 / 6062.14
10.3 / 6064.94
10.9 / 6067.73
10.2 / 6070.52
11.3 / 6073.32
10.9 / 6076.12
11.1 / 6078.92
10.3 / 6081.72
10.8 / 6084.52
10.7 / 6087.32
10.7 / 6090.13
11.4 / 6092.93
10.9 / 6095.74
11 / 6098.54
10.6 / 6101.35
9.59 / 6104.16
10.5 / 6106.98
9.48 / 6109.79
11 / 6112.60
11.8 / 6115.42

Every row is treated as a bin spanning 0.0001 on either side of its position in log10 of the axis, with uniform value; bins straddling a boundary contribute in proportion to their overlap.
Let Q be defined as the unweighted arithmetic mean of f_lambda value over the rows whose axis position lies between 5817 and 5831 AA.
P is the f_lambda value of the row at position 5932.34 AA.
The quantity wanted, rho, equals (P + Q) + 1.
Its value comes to 22.9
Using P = 11.1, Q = 10.8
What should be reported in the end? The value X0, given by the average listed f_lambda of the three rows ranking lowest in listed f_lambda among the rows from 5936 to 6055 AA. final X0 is 10.0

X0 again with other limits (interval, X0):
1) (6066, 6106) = 10.0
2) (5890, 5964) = 6.6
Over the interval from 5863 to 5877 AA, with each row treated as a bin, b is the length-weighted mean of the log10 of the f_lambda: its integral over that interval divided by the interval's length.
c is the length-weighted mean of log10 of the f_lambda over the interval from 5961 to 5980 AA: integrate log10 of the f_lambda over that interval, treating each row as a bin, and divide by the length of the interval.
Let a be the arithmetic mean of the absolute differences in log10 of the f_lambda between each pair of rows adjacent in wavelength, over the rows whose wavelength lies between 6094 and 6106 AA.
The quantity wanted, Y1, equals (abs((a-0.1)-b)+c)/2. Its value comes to 1.07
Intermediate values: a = 0.0212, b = 1.02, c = 1.03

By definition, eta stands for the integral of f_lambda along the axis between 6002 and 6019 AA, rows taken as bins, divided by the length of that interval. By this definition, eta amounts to 10.77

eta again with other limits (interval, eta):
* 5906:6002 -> 10.65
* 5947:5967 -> 10.37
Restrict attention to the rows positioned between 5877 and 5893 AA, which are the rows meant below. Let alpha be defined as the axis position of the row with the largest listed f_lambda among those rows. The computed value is 5877.95 AA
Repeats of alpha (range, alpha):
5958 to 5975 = 5970.71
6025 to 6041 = 6037.07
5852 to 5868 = 5853.64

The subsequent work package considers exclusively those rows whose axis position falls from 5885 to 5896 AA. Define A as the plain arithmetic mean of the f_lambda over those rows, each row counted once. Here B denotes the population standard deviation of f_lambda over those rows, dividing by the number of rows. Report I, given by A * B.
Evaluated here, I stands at 11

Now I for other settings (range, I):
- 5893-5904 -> 14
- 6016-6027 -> 2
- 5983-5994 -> 5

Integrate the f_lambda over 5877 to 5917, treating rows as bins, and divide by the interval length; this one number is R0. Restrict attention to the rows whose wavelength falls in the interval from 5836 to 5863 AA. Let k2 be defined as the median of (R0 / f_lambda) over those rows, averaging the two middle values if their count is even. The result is 0.893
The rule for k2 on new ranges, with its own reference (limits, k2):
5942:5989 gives 0.859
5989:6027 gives 0.855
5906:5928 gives 0.888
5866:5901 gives 0.931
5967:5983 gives 0.843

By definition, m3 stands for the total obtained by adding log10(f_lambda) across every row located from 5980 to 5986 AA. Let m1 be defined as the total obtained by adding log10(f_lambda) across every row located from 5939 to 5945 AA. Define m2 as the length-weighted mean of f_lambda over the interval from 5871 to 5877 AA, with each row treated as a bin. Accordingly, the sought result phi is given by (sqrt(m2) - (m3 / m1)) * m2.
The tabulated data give 24.7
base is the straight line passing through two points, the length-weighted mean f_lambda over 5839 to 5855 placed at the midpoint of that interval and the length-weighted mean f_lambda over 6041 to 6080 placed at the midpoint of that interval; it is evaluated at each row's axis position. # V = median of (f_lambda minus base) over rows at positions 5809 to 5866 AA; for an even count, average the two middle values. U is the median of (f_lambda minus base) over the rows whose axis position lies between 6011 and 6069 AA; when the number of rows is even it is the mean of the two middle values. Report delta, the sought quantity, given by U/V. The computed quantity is 0.5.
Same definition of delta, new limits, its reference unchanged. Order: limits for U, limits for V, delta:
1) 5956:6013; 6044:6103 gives 0.8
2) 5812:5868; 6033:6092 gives 7.0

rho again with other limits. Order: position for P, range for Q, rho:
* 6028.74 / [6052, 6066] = 22.7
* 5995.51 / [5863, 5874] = 22.2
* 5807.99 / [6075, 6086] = 23.8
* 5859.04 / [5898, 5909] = 20.9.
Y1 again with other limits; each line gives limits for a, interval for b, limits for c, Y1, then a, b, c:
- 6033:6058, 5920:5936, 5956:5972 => 1.06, 0.0212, 1.03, 1.02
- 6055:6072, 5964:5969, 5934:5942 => 1.07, 0.0195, 1.03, 1.02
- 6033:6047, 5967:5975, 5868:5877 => 1.07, 0.0157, 1.03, 1.02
